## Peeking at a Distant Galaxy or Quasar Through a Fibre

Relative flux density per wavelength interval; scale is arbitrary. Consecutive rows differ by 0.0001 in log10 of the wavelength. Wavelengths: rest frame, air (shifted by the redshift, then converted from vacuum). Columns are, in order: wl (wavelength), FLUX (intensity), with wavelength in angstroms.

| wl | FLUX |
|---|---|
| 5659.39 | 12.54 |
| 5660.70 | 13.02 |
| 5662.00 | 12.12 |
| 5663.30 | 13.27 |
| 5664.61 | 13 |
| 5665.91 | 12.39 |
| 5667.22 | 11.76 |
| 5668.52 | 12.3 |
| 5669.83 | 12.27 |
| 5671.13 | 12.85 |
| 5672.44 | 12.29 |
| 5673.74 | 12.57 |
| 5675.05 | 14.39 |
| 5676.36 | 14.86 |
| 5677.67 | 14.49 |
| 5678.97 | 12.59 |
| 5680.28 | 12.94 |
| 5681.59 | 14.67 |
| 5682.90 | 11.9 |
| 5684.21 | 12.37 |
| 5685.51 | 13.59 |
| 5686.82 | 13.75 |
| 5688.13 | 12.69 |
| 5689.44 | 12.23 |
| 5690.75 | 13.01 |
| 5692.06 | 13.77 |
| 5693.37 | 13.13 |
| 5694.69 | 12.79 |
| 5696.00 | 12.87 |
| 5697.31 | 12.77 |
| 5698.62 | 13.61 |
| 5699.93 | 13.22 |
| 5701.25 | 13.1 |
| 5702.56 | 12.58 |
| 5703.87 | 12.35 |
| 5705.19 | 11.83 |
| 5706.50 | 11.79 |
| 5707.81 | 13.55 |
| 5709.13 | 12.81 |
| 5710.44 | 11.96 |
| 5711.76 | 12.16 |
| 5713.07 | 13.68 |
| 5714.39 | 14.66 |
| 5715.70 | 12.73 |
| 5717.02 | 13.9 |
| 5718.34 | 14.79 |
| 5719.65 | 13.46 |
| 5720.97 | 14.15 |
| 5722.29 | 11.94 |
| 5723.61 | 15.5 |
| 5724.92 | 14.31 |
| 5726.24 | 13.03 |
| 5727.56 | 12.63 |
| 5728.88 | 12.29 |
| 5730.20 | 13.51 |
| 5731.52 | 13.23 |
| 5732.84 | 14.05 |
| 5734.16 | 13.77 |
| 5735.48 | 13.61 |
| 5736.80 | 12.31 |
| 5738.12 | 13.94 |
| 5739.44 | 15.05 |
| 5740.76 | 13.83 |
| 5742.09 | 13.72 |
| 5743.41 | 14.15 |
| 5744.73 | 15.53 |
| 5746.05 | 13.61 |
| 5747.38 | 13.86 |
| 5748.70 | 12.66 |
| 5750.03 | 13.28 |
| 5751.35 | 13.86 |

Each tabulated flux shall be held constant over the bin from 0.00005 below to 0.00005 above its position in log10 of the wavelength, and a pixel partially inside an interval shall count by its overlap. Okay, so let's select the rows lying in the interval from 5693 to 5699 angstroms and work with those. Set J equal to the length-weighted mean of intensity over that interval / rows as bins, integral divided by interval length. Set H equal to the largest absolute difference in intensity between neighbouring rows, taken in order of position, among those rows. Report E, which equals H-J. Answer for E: -12.2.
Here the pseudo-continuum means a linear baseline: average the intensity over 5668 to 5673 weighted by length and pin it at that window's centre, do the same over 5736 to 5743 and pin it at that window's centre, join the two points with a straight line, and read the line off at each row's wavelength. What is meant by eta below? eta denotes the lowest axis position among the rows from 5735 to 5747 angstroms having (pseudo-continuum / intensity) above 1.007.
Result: 5736.80 angstroms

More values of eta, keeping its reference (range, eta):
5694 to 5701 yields 5694.69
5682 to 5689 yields 5682.90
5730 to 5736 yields 5731.52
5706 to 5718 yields 5706.50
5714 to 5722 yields 5715.70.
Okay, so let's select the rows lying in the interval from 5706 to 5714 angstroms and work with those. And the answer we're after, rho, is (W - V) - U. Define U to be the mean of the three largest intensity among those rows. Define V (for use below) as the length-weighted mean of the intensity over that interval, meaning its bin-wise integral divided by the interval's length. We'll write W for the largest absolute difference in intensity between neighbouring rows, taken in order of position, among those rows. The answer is -24.3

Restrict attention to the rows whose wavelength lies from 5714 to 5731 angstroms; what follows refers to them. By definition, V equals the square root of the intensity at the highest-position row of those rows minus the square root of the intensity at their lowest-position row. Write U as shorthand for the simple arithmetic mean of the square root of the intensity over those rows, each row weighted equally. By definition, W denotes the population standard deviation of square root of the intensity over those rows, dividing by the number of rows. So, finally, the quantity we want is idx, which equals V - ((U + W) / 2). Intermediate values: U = 3.69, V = -0.15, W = 0.138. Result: -2.066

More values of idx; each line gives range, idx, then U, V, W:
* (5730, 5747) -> -1.898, 3.72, 0.01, 0.101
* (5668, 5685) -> -1.870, 3.62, 0.01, 0.140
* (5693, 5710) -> -1.871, 3.58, -0.04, 0.076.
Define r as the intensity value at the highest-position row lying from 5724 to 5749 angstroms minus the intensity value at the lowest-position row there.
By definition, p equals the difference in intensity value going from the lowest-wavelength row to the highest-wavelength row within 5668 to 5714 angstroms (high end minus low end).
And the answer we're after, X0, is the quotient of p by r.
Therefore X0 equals -0.8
